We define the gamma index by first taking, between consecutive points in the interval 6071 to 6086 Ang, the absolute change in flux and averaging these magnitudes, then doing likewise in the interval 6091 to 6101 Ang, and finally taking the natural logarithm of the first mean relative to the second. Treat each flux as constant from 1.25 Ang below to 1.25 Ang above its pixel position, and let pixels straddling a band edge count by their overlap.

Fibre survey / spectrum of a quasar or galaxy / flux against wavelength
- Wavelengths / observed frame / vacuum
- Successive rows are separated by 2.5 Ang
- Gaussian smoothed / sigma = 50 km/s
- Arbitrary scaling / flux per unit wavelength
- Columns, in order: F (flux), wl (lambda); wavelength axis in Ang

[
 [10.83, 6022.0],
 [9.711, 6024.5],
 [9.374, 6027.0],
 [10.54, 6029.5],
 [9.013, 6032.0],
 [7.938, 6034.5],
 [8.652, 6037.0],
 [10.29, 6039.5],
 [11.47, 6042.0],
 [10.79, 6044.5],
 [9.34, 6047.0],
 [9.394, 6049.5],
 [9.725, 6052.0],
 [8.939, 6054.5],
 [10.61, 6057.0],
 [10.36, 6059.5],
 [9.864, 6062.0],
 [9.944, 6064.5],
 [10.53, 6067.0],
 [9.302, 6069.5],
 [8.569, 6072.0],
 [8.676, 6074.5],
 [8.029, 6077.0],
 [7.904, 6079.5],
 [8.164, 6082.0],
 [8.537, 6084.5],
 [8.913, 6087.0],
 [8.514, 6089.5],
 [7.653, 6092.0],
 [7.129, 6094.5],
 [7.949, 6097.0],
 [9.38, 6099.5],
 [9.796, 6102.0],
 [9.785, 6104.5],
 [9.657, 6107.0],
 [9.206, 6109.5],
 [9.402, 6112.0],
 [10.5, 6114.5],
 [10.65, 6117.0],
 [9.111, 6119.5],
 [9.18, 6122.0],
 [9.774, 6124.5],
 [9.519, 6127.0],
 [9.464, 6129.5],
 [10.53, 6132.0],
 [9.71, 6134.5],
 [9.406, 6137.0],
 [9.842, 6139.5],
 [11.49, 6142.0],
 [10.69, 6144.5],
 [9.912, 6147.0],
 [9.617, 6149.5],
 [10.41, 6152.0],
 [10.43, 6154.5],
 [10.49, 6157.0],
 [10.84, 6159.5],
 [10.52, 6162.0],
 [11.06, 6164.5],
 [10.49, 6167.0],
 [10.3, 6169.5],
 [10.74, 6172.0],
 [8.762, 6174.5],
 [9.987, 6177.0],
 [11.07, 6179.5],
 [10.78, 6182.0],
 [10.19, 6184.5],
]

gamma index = -1.1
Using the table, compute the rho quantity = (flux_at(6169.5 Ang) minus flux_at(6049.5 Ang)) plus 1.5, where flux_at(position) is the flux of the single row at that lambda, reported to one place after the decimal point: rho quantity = 2.4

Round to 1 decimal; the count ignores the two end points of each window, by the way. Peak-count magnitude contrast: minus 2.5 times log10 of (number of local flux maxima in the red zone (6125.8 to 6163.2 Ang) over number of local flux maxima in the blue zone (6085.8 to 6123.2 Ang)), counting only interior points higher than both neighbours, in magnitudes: -0.4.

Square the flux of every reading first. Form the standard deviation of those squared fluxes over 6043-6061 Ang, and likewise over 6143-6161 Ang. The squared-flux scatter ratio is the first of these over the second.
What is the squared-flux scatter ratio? 1.60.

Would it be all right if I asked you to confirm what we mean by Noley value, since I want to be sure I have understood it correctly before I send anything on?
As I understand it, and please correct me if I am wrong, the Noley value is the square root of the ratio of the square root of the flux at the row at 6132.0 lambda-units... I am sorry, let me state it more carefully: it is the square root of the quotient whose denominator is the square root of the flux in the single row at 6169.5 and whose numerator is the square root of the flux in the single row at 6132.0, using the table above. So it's 1.01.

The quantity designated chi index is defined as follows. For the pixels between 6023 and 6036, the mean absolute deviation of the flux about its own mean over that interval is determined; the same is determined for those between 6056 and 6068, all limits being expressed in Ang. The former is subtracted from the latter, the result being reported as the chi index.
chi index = -0.39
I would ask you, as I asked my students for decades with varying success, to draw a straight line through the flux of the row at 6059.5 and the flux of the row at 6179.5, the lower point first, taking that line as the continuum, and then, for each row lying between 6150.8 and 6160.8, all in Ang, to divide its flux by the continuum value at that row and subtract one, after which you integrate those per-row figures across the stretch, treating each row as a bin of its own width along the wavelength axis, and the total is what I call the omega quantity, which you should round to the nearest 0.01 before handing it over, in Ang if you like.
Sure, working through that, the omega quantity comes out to -0.35 Ang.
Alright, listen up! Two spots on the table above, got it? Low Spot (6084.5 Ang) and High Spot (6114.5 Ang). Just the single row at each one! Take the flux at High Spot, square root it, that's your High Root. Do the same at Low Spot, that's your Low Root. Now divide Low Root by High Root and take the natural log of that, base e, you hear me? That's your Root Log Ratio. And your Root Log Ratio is -0.10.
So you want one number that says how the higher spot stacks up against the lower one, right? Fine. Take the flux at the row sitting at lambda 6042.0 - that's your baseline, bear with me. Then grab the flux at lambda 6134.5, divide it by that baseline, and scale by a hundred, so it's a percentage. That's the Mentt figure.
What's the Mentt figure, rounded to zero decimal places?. 85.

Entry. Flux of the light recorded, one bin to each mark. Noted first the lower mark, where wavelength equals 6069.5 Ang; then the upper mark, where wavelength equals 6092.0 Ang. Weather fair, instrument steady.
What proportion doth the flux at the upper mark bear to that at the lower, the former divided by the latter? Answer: 0.82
